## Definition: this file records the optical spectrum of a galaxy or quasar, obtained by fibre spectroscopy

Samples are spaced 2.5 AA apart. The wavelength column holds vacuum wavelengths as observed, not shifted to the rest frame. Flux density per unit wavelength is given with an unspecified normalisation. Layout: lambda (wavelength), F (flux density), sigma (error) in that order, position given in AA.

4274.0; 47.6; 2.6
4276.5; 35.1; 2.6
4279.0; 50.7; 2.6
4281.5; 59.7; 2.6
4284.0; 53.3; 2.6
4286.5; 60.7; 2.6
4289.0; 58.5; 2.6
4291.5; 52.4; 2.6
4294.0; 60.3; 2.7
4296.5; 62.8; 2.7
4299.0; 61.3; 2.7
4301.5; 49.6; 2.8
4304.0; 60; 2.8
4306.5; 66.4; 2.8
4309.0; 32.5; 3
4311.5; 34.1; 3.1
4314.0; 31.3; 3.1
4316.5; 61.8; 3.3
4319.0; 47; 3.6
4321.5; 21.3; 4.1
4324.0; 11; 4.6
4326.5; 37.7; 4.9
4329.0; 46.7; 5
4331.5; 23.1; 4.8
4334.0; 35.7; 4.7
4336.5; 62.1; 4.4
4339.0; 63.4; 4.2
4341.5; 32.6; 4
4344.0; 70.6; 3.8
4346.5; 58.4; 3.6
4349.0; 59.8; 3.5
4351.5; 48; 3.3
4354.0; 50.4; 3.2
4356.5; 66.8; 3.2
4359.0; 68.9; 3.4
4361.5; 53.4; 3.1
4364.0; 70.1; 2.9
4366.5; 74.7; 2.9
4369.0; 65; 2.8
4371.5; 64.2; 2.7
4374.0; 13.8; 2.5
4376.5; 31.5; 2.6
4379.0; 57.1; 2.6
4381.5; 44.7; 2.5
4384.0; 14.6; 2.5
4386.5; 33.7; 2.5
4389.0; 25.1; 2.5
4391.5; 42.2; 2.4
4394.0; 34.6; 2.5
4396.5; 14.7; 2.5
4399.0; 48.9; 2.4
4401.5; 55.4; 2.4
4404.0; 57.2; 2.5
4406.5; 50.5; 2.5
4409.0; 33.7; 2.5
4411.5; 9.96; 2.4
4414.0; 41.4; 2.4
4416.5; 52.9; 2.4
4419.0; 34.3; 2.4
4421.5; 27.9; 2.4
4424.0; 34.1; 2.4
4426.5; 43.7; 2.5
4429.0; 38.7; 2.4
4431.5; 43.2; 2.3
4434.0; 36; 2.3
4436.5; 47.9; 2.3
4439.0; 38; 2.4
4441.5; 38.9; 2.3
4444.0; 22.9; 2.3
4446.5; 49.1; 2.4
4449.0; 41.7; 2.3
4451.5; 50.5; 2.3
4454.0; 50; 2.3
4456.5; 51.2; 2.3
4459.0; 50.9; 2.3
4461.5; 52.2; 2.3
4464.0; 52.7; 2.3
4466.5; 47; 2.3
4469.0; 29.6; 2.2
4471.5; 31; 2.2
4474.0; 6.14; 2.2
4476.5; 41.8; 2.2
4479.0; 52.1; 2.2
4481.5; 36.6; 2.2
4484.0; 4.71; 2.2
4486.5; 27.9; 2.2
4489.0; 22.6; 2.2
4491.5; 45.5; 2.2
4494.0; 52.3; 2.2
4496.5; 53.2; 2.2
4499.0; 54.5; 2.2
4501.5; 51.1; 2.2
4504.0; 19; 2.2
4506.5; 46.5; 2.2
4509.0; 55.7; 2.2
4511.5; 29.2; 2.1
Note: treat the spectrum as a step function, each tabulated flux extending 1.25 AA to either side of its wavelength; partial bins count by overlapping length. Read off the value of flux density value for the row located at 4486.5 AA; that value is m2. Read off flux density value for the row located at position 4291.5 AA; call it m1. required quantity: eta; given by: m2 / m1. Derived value 0.5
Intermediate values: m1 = 52.4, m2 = 27.9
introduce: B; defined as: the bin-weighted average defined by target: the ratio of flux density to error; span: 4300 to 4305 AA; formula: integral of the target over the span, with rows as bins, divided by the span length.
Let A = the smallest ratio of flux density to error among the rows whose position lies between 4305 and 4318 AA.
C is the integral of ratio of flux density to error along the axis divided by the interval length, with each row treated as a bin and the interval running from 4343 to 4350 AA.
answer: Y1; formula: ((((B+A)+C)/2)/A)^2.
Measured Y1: 5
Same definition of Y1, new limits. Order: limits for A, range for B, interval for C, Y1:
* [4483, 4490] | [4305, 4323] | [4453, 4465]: 77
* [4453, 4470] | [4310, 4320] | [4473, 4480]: 2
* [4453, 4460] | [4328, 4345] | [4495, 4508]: 2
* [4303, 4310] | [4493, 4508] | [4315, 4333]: 4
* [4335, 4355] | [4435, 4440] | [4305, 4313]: 7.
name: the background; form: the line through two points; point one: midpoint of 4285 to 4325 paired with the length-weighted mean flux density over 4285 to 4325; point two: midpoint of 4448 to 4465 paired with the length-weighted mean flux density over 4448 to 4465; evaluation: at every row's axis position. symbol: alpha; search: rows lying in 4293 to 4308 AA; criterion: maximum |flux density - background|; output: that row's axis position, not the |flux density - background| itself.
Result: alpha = 4306.5 AA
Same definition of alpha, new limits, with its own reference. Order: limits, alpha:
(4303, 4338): 4324.0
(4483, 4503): 4484.0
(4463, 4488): 4484.0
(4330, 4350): 4331.5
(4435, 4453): 4444.0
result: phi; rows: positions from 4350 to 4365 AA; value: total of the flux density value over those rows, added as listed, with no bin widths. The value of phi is 358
